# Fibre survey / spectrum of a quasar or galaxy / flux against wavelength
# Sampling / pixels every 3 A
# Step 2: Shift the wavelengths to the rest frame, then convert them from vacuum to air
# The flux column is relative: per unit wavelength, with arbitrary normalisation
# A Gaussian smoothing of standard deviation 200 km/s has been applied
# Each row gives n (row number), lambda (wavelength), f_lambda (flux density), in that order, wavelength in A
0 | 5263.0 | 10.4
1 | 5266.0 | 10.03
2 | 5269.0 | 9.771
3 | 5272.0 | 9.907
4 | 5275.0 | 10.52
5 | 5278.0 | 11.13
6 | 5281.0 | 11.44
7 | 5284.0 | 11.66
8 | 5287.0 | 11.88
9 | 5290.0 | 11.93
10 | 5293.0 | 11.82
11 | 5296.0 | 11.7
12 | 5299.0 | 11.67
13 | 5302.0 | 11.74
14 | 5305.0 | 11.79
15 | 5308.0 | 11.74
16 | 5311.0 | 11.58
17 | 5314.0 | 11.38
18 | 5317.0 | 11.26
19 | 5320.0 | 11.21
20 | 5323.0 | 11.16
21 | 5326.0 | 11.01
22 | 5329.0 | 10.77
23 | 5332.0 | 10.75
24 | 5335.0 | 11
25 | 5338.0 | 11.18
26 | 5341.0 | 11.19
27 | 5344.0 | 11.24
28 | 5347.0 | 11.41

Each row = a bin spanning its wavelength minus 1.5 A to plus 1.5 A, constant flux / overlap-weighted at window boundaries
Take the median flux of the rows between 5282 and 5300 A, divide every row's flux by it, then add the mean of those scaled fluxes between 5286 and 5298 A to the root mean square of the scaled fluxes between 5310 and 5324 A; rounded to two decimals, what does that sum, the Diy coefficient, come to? 1.97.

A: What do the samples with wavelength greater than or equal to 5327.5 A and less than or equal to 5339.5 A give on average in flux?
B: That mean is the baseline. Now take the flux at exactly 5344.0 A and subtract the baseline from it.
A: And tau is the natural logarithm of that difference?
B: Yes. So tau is -1.2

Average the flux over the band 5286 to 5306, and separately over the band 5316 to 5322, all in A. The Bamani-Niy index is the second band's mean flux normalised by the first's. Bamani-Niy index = 0.95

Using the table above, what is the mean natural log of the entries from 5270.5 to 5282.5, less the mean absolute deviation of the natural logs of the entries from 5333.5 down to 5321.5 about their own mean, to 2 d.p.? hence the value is 2.36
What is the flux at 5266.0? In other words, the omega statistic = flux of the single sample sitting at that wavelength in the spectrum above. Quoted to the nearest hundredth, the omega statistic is 10.03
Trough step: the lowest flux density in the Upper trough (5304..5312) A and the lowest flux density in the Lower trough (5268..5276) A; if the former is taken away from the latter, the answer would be -1.8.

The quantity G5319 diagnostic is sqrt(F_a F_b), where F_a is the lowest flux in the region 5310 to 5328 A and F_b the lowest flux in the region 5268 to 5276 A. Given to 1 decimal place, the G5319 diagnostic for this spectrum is 10.4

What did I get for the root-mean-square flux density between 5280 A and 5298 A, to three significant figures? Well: 11.7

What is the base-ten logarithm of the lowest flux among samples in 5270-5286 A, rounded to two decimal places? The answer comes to 1.00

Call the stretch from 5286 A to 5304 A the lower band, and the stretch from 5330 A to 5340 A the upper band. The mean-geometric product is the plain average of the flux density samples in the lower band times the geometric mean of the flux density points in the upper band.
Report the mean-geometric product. 129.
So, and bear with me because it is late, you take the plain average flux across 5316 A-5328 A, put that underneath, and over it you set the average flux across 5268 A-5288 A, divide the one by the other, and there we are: 0.98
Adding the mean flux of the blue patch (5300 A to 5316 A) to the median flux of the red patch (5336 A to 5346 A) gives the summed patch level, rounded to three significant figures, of 22.8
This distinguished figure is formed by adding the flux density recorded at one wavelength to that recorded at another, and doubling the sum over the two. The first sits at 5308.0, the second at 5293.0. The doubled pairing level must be 47.1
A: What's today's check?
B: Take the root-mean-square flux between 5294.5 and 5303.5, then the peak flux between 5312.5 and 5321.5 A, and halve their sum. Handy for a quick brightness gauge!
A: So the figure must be 11.5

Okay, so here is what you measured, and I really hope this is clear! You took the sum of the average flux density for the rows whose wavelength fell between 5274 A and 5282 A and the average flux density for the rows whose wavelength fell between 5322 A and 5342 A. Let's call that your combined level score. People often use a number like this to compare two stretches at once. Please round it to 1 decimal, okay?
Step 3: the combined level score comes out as 22.0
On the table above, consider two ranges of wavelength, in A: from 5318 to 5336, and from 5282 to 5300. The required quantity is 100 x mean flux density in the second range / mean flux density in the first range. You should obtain 107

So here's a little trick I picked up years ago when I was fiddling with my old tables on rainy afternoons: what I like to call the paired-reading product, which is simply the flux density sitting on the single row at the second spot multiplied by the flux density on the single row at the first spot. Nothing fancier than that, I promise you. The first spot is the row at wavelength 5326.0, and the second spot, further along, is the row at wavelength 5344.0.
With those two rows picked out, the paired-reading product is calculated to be 124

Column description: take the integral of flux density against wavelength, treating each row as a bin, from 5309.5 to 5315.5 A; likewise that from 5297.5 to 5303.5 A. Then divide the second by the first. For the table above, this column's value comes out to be 1.02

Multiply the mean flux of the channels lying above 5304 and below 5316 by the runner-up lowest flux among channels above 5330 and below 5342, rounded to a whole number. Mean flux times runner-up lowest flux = 128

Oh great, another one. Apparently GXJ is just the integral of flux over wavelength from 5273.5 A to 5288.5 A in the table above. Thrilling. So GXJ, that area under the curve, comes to 170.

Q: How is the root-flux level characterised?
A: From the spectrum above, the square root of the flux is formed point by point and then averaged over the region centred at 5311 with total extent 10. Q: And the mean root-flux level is 3.40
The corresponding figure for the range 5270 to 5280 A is 3.24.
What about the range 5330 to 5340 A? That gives 3.31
